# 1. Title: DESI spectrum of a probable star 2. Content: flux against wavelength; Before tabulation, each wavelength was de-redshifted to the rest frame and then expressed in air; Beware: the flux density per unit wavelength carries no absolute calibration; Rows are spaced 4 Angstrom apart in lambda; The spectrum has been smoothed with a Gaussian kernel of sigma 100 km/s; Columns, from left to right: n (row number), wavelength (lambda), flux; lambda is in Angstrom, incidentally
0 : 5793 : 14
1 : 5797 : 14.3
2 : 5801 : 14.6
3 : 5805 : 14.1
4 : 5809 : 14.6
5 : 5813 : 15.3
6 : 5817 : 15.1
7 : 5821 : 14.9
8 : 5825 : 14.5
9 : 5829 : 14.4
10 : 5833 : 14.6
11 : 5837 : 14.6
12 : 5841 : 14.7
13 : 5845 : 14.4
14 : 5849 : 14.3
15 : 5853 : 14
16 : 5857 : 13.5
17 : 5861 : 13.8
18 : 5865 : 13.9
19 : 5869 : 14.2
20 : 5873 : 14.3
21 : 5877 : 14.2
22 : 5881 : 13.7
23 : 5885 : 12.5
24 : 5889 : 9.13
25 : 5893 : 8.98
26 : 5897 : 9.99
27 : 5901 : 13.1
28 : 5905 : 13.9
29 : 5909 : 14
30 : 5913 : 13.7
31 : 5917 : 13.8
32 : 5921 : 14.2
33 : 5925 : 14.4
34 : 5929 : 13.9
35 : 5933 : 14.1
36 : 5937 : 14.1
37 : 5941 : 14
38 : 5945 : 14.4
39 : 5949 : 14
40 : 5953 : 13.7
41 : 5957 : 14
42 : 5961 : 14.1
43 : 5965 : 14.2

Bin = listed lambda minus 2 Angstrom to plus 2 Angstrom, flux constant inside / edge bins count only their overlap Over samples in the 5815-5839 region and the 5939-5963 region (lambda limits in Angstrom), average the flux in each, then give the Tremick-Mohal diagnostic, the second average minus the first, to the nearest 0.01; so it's -0.65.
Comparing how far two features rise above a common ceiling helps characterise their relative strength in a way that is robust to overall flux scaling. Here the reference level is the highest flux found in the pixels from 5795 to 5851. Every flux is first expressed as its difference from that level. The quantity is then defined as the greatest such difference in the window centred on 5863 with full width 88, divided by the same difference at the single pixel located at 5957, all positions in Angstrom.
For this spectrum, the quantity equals 0.31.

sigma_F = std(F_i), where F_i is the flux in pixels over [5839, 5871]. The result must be 0.4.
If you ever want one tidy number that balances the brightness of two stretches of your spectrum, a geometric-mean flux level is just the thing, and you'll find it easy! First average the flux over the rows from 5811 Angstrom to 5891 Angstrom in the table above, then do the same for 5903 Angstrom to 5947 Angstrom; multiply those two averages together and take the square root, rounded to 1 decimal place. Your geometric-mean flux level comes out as 14.0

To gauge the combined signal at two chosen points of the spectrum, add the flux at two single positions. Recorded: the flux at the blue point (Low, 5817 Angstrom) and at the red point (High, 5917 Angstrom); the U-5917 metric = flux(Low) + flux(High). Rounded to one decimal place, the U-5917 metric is 28.9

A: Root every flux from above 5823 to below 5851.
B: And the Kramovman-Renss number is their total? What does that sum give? 26.7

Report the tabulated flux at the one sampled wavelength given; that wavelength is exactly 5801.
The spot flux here 14.6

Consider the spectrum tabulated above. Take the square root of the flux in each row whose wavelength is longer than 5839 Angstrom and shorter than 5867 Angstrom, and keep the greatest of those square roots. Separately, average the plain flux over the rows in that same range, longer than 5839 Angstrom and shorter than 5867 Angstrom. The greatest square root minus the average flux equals -10.3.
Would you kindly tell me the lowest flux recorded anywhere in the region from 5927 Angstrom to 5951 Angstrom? 13.9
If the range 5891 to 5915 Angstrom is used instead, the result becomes 8.98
